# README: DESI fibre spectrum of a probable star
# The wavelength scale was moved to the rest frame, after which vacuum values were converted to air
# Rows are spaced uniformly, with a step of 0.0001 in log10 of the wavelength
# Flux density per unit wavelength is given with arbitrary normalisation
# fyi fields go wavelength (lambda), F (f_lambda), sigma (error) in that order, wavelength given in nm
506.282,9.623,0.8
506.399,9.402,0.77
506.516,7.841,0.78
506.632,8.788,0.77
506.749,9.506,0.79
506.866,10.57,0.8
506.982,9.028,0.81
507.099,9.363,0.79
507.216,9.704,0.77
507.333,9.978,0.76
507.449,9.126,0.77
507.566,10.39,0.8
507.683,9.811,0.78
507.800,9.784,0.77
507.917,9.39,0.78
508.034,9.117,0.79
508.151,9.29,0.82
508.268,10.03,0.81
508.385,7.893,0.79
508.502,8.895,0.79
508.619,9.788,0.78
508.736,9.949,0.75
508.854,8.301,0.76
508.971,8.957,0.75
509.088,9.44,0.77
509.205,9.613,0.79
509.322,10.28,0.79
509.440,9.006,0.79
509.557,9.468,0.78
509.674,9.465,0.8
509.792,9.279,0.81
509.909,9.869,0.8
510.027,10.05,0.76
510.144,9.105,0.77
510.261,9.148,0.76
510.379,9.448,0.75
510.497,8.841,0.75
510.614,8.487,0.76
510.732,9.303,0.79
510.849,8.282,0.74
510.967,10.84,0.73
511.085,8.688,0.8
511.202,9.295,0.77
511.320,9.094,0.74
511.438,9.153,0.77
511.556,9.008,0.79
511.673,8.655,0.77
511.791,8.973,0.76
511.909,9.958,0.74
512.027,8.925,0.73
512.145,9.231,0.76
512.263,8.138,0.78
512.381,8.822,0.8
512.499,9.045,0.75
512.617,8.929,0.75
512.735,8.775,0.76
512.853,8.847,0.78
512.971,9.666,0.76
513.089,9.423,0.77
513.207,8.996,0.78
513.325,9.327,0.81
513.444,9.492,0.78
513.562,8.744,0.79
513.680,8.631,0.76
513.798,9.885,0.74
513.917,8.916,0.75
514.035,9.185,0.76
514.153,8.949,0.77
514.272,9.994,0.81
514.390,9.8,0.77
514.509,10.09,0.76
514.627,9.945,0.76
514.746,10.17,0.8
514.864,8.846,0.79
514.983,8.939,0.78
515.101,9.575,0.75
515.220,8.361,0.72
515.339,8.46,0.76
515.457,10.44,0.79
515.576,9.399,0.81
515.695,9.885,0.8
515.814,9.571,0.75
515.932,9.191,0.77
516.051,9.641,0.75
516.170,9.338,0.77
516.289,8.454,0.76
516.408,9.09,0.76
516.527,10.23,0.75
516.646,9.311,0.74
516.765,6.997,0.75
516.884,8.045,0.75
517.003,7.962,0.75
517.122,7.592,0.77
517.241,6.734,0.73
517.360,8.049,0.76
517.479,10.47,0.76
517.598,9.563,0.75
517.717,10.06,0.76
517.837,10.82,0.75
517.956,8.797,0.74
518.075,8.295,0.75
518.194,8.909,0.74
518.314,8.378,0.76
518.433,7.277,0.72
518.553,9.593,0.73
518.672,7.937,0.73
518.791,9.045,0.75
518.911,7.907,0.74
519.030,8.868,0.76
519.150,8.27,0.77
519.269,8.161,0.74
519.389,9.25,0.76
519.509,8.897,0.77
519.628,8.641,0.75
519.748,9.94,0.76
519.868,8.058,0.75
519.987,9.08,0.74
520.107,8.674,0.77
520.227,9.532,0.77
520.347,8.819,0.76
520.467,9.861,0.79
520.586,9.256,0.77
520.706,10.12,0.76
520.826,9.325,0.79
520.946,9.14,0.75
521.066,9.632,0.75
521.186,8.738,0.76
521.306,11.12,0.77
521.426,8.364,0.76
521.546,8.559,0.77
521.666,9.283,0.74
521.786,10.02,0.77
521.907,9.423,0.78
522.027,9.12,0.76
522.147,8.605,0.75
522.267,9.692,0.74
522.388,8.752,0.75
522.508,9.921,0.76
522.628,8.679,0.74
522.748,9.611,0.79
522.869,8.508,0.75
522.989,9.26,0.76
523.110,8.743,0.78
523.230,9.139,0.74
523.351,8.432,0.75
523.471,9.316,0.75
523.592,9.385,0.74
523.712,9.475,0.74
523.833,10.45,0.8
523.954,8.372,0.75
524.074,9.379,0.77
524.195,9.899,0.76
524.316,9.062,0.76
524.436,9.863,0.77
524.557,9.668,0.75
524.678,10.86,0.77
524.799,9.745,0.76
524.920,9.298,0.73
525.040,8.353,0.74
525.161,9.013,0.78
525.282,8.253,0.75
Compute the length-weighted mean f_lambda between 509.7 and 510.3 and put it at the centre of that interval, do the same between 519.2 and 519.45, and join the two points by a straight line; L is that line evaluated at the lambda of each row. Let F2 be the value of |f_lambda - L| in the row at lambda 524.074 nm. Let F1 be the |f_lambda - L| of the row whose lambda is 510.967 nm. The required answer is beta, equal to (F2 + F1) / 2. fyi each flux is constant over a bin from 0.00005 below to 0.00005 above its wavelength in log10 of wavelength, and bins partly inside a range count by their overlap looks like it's 1.3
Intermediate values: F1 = 1.4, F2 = 1.12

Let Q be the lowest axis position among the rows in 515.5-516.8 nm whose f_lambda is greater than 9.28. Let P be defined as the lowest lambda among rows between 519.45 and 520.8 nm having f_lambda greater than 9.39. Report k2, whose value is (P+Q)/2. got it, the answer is 517.66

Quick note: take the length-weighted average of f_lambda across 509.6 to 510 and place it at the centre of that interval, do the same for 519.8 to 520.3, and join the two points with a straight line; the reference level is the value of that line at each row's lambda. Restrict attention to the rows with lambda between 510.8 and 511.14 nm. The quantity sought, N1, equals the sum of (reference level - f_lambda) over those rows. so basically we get 0.64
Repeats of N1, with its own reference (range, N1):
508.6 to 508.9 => 0.88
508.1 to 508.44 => 1.80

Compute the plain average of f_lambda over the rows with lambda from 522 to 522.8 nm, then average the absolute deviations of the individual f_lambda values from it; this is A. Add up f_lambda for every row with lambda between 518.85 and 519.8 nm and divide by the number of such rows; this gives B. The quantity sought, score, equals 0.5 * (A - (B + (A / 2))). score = -4.3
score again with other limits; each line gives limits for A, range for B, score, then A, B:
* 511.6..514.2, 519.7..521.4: -4.6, 0.33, 9.4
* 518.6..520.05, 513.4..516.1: -4.6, 0.51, 9.4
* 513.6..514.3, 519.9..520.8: -4.6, 0.45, 9.3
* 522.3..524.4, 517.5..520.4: -4.3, 0.46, 8.9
